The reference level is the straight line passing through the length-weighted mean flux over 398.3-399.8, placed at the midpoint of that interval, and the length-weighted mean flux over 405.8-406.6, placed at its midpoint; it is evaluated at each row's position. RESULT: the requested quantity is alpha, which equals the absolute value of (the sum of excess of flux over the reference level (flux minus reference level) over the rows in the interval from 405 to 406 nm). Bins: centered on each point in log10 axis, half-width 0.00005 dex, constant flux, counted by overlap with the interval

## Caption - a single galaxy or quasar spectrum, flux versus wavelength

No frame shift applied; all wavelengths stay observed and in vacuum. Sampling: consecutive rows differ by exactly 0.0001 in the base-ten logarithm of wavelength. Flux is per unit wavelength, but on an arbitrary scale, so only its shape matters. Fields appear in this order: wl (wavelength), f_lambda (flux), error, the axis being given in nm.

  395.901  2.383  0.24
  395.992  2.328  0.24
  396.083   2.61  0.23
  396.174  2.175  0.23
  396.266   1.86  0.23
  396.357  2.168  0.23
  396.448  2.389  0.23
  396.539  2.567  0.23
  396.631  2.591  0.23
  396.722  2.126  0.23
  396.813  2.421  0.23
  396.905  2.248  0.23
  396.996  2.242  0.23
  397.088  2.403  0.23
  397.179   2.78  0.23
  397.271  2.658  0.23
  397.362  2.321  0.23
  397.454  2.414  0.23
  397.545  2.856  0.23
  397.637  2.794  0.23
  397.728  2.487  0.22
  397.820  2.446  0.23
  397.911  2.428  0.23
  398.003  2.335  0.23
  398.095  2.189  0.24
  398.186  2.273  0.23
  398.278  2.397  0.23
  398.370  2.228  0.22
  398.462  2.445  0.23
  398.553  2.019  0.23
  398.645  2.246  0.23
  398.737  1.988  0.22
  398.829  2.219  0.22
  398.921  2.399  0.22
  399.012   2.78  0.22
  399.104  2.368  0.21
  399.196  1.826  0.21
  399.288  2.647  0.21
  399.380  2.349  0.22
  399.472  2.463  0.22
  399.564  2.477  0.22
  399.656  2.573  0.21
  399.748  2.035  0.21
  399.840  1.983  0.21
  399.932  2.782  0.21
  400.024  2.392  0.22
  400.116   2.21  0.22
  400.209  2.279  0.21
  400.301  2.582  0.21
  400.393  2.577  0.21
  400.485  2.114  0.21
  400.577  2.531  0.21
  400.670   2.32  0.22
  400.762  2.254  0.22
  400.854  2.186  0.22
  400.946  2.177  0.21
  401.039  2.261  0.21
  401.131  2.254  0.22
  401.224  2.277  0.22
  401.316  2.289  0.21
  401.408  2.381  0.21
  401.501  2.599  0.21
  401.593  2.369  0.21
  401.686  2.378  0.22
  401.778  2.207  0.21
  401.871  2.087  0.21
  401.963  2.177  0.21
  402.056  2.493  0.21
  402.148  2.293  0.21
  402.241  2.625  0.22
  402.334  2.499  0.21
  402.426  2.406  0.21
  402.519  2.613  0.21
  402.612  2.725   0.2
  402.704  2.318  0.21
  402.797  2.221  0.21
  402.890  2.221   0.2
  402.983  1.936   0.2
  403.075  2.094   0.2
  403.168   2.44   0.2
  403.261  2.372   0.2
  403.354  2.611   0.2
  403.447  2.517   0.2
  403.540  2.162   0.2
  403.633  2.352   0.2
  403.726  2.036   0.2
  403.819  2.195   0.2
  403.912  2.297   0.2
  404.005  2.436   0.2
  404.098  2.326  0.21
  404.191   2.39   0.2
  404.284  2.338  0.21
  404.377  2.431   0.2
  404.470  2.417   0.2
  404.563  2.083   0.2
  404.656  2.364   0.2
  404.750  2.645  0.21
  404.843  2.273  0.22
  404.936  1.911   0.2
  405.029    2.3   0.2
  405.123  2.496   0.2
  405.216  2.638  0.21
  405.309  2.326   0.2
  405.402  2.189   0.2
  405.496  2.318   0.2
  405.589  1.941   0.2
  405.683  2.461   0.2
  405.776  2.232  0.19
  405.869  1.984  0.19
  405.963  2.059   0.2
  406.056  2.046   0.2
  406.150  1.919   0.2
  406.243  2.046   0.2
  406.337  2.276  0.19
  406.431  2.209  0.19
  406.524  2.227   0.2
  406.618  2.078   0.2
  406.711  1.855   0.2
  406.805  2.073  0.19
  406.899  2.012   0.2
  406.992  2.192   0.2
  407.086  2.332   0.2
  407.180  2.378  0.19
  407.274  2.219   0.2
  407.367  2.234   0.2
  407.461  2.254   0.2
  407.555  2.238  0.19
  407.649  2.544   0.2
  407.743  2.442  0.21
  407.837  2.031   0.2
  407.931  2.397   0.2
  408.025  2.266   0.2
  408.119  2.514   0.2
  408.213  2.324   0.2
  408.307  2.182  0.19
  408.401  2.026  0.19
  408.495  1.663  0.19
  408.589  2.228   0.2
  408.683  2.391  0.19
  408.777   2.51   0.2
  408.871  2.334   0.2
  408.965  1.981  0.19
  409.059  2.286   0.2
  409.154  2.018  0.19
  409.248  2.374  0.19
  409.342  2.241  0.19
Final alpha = 1.63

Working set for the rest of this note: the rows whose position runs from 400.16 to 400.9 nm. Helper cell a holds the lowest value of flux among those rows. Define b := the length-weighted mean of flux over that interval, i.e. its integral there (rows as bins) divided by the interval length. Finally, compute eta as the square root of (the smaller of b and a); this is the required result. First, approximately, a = 2.114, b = 2.35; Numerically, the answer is 1.45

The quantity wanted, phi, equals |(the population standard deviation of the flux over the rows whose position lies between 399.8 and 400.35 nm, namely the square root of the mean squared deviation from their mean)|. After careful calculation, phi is 0.26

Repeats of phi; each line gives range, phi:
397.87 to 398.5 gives 0.09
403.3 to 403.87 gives 0.20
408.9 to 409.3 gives 0.17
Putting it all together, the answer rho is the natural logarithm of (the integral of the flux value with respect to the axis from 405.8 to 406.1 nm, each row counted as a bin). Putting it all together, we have -0.487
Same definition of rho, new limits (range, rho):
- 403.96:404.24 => -0.404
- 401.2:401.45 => -0.542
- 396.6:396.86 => -0.485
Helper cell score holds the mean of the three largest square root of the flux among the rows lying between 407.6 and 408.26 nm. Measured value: 1.58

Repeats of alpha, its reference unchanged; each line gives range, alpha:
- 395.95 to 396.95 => 0.87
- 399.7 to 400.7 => 0.71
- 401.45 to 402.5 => 1.63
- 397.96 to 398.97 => 0.94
